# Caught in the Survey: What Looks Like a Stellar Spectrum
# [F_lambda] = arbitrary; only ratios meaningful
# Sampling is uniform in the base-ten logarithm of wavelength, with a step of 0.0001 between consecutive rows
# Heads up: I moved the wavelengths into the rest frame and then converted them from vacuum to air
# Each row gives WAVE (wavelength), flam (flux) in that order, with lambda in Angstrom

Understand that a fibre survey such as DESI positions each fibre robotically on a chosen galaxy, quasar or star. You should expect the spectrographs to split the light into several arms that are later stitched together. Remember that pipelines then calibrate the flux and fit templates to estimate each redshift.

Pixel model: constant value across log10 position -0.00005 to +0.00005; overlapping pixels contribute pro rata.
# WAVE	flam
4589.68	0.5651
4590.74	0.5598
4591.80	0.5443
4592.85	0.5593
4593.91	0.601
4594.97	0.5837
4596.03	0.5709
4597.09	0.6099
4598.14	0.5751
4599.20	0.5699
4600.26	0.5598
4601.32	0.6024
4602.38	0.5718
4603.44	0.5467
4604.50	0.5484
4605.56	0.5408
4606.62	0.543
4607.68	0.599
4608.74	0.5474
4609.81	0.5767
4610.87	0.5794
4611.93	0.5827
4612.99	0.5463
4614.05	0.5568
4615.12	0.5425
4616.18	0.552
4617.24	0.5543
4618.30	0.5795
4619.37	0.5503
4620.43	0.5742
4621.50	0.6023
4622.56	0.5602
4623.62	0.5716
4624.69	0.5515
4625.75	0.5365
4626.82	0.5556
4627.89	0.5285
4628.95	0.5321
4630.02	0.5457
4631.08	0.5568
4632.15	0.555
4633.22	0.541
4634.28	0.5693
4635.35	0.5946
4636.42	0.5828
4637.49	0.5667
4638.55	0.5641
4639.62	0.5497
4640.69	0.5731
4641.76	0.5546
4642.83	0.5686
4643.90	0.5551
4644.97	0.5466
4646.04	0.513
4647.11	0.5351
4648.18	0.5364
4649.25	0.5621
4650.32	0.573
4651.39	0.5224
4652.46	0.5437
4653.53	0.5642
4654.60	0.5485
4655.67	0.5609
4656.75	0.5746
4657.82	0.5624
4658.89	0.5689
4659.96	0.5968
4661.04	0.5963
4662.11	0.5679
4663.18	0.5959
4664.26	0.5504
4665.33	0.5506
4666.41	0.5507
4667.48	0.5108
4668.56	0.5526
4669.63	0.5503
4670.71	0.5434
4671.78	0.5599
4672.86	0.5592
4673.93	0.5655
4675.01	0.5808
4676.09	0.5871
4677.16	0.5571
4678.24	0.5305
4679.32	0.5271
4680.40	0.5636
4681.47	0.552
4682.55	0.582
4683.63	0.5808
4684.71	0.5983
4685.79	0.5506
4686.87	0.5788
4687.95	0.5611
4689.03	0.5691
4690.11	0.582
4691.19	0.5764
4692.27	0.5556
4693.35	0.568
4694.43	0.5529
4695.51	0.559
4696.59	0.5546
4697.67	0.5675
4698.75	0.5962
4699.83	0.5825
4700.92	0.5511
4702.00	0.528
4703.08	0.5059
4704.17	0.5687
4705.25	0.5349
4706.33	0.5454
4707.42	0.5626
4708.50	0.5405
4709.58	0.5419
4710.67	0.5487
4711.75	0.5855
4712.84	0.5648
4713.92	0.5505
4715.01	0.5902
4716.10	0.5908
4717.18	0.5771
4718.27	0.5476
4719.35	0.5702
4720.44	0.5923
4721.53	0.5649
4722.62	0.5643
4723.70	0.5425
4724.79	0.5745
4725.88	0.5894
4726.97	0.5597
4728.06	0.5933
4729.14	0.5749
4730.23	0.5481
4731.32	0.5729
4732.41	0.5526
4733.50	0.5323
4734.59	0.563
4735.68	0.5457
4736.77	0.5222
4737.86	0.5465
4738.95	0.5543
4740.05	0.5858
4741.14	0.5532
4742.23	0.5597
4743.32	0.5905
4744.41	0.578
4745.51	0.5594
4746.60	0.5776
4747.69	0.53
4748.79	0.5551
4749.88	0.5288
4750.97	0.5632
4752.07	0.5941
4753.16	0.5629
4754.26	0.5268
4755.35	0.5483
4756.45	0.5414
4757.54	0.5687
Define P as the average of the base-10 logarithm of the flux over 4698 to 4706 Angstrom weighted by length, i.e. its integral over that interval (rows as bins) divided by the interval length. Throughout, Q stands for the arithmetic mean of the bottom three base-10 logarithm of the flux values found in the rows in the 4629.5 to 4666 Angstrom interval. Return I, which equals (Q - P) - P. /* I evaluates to 0.235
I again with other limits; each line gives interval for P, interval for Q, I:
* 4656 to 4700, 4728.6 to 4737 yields 0.223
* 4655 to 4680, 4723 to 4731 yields 0.243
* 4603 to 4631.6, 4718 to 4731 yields 0.245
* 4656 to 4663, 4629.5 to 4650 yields 0.199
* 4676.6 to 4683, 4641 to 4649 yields 0.240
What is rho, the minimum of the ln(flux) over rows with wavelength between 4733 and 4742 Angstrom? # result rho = -0.650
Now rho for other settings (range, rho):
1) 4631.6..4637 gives -0.614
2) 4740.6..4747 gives -0.592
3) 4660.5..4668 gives -0.672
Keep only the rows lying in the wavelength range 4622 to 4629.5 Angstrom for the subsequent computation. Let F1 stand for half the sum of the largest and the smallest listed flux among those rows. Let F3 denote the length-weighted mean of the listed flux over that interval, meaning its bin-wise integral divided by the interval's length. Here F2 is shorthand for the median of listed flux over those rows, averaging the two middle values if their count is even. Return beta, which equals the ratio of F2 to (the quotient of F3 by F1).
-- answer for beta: 0.553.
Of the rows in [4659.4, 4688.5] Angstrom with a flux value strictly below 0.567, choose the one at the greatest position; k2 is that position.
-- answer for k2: 4687.95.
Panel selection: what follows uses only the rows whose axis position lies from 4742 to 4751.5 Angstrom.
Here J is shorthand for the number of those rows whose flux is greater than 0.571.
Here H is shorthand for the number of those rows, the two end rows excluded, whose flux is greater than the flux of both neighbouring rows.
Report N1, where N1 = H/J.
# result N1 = 1.00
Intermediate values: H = 3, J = 3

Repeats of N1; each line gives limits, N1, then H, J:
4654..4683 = 1.14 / 8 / 7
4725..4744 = 0.67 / 4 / 6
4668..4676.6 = 0.50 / 1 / 2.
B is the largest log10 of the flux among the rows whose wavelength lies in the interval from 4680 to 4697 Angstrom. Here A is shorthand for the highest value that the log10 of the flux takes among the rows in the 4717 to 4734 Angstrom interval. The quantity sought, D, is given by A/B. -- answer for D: 1.02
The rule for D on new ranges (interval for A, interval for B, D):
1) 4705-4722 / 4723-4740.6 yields 1.00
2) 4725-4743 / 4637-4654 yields 0.94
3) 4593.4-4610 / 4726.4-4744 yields 0.95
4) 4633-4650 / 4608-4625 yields 1.03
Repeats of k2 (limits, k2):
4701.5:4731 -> 4730.23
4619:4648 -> 4647.11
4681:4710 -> 4709.58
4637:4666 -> 4665.33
